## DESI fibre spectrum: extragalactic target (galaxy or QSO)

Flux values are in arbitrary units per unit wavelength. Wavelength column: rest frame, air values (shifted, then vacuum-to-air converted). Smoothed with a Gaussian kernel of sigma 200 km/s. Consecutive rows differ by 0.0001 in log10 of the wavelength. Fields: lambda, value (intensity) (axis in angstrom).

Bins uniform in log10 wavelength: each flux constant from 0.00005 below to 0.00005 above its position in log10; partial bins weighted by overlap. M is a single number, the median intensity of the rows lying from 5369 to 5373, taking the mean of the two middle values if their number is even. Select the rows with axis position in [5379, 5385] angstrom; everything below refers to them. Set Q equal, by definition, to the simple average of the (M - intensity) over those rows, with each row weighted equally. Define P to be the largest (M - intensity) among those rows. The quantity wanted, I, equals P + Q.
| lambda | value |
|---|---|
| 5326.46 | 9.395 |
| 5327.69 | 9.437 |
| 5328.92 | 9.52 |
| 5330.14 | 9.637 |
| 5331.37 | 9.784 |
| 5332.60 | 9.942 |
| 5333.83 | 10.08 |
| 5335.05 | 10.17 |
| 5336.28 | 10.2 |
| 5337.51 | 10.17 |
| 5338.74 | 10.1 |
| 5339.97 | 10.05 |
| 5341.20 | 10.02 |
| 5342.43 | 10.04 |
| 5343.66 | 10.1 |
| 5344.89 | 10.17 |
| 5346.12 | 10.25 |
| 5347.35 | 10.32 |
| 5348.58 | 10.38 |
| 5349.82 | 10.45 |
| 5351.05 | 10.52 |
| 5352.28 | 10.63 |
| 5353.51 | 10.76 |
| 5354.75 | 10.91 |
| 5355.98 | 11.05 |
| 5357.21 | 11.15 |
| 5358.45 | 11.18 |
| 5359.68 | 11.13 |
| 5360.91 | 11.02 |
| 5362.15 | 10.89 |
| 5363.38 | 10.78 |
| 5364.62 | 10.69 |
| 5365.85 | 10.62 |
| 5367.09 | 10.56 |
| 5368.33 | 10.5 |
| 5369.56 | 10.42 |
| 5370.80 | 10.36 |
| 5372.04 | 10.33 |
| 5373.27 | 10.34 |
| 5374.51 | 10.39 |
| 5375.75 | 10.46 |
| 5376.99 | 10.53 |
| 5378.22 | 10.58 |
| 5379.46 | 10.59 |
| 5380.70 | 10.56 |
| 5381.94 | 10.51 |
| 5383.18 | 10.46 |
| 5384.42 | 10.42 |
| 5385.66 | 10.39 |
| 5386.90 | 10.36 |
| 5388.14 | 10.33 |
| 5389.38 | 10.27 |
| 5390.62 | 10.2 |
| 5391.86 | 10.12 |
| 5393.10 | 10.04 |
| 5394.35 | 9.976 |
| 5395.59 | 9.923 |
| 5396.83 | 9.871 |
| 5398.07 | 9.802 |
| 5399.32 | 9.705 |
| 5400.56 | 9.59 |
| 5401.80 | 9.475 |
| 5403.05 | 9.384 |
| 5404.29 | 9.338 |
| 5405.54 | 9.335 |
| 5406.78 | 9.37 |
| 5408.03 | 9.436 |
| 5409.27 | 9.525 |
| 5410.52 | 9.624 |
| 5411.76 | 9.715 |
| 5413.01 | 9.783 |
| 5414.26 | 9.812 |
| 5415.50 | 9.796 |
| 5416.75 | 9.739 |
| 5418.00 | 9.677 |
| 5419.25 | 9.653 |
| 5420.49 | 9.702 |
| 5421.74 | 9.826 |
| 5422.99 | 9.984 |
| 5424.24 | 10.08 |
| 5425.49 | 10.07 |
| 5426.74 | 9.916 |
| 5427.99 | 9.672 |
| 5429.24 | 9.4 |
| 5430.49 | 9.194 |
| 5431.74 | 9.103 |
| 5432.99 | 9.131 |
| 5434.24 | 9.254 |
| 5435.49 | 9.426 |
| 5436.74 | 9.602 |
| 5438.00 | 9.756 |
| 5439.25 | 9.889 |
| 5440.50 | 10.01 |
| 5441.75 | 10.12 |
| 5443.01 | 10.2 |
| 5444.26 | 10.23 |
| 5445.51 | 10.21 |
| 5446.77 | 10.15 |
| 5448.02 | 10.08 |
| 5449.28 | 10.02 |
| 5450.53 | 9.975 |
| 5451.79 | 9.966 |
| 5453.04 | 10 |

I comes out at -0.2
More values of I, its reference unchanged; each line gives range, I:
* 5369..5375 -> 0.0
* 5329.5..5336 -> 1.2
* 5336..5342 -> 0.6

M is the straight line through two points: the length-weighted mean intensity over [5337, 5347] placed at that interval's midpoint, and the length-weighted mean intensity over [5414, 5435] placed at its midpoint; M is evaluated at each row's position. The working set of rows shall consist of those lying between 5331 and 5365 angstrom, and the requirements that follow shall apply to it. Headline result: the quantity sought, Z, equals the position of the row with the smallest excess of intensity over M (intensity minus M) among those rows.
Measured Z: 5331.37 angstrom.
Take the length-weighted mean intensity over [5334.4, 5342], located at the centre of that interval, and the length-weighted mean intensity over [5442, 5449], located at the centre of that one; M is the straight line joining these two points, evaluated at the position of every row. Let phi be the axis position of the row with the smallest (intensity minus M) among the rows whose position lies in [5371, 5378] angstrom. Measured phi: 5372.04 angstrom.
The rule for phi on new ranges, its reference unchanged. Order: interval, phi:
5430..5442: 5431.74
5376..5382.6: 5381.94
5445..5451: 5450.53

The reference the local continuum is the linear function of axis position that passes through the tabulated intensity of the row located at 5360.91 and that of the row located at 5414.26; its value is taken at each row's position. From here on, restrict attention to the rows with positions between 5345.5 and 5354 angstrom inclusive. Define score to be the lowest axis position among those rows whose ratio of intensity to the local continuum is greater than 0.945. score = 5352.28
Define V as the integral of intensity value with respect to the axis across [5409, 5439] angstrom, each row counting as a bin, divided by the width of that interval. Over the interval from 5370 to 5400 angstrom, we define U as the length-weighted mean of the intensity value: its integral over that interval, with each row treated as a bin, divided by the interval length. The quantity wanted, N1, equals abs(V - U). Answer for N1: 0.6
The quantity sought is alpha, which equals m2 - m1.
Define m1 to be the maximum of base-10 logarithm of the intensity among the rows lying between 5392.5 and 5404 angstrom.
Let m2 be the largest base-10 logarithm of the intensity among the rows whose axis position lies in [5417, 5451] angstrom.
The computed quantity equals 0.01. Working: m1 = 1.00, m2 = 1.01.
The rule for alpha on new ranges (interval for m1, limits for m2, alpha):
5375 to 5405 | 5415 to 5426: -0.02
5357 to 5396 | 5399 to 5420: -0.06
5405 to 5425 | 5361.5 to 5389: 0.03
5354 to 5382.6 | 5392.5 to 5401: -0.05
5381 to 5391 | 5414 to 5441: -0.02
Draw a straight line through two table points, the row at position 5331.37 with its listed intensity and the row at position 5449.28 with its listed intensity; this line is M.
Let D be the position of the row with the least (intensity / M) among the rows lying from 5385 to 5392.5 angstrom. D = 5391.86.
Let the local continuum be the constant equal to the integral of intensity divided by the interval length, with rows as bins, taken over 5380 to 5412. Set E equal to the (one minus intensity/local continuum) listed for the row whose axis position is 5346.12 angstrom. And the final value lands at -0.034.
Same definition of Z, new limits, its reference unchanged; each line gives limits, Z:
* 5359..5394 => 5393.10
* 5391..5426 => 5404.29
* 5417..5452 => 5431.74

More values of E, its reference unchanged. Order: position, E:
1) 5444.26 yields -0.032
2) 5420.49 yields 0.022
